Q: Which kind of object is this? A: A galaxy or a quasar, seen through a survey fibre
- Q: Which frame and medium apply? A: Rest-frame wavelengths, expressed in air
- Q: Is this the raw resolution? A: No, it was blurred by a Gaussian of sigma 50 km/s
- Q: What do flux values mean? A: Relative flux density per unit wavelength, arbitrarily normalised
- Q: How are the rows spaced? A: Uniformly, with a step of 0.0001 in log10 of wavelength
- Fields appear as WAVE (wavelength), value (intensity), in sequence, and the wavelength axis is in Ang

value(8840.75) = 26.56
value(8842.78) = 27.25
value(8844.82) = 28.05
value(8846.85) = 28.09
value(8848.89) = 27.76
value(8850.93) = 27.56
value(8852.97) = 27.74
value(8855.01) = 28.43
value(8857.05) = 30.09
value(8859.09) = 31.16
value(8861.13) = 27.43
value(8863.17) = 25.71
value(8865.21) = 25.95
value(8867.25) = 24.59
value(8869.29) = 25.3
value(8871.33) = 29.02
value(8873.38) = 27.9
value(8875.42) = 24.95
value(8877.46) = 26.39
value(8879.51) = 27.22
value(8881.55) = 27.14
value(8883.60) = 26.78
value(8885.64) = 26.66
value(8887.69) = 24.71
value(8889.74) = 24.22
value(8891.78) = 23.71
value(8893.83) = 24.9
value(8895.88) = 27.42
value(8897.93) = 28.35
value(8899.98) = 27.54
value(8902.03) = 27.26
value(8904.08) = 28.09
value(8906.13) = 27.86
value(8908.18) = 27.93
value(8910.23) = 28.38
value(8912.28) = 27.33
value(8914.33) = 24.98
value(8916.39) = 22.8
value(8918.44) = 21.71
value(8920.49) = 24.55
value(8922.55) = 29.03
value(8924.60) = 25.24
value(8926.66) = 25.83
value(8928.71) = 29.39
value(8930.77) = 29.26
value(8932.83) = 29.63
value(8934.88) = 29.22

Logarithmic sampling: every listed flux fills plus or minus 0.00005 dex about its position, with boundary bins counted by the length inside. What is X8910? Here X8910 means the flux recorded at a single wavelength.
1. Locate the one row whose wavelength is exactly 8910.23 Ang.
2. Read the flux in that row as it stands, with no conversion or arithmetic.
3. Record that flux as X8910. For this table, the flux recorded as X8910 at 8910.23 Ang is 28.38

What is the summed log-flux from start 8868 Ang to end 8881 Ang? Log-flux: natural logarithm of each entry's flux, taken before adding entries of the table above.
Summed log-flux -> 19.7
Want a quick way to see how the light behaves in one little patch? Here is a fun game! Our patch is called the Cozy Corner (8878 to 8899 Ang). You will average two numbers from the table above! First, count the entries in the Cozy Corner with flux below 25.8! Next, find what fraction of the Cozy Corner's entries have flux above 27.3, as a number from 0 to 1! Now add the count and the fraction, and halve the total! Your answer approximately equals 2.10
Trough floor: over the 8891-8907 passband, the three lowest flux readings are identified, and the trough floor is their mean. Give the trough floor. 25.3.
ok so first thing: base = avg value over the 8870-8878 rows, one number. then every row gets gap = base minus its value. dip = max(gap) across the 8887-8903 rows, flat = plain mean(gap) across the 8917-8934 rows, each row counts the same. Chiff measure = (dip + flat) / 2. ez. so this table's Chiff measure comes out 1.8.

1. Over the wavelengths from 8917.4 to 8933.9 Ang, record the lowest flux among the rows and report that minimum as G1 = 21.71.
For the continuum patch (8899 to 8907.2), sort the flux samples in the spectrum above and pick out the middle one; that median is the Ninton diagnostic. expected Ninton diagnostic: 27.7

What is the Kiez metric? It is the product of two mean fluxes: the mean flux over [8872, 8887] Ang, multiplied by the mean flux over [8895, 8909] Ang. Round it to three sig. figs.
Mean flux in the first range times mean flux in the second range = 742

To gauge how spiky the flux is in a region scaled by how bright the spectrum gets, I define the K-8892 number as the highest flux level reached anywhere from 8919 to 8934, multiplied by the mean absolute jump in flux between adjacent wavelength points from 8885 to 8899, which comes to 37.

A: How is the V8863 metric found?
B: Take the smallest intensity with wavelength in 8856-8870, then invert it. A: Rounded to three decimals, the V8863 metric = 0.041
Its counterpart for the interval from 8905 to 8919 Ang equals 0.046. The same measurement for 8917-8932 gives 0.046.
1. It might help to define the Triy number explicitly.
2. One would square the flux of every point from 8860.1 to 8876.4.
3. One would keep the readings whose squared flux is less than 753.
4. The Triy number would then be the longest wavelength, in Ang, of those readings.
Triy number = 8875.42 Ang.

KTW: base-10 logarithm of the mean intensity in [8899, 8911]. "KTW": 1.44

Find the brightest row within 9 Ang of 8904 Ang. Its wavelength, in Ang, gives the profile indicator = 8910.23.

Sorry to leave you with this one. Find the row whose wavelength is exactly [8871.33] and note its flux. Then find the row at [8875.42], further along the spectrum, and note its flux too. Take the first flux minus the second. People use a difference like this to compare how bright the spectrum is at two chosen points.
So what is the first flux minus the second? 4.1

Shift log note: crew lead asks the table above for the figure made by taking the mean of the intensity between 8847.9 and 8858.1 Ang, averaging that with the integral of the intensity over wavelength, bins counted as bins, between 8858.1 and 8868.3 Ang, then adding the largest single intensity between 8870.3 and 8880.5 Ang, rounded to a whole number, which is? 181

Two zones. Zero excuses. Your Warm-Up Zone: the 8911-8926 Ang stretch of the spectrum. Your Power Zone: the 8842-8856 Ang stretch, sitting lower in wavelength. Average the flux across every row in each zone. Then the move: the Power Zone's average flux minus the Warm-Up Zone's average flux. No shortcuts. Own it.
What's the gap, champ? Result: 2.7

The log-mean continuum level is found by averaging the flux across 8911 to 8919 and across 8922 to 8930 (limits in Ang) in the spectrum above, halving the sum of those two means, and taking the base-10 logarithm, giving 1.41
